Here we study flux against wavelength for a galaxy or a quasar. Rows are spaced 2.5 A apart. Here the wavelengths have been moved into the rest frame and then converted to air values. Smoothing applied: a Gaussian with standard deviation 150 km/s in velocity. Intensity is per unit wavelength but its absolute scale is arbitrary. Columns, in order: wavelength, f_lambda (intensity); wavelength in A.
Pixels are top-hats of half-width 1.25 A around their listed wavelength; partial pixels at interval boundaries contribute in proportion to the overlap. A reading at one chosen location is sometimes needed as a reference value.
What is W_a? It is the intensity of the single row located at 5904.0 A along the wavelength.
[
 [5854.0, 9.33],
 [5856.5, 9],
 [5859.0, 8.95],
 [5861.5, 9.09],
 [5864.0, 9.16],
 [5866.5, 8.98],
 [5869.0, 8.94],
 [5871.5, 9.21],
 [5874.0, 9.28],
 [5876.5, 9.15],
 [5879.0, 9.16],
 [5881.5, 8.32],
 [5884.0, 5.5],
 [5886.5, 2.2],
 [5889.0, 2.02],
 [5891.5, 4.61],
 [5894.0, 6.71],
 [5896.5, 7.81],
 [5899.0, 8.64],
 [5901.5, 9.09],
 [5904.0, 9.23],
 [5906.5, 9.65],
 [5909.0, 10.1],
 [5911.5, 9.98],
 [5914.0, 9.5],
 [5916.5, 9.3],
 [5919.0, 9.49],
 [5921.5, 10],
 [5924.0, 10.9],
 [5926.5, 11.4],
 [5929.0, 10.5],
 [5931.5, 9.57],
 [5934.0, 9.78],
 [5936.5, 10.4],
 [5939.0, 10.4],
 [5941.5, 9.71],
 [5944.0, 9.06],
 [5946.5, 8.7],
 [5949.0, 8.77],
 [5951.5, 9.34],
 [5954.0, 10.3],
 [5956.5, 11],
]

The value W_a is 9.23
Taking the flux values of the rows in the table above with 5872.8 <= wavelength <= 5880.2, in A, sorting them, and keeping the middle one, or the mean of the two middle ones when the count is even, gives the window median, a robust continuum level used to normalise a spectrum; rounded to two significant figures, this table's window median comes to 9.2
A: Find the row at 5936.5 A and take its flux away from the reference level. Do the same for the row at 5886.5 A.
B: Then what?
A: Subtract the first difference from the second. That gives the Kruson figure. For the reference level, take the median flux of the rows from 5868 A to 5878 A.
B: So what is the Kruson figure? 8.20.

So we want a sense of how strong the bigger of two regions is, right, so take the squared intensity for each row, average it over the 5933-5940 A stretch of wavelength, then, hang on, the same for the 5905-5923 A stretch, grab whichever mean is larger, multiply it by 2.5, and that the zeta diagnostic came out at 260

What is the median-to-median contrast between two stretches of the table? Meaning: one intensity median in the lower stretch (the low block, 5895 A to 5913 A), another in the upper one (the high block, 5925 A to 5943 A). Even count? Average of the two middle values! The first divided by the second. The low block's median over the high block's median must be 0.89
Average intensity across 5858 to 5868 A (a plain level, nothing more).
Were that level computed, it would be 9.04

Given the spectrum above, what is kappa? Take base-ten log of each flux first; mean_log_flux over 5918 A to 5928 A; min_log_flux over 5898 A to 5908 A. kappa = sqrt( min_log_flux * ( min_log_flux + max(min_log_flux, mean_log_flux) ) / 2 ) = 0.957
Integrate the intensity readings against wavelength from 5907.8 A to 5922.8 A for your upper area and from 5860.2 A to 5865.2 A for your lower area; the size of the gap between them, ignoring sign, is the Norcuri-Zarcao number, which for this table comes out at 100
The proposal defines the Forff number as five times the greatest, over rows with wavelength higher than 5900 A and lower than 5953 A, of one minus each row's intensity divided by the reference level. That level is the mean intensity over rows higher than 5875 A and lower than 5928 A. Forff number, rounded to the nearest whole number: 0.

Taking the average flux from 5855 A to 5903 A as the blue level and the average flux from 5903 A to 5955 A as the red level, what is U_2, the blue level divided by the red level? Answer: 0.78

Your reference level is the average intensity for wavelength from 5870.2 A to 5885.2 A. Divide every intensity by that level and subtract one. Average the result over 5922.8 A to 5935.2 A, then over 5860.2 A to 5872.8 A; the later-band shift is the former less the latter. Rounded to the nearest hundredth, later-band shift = 0.16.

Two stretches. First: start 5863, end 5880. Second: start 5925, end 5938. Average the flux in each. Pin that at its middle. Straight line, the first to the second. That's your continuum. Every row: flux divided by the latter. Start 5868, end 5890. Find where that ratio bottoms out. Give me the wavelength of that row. 5889.0 A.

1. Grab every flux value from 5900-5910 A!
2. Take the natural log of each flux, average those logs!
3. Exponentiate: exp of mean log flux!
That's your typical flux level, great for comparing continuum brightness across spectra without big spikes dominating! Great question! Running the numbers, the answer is 9.5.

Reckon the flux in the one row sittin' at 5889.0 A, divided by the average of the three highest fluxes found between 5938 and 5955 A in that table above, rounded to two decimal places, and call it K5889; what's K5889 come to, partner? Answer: 0.20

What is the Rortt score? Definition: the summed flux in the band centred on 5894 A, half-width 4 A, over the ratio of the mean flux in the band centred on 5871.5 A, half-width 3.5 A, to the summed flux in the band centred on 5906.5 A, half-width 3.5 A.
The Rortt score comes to 61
